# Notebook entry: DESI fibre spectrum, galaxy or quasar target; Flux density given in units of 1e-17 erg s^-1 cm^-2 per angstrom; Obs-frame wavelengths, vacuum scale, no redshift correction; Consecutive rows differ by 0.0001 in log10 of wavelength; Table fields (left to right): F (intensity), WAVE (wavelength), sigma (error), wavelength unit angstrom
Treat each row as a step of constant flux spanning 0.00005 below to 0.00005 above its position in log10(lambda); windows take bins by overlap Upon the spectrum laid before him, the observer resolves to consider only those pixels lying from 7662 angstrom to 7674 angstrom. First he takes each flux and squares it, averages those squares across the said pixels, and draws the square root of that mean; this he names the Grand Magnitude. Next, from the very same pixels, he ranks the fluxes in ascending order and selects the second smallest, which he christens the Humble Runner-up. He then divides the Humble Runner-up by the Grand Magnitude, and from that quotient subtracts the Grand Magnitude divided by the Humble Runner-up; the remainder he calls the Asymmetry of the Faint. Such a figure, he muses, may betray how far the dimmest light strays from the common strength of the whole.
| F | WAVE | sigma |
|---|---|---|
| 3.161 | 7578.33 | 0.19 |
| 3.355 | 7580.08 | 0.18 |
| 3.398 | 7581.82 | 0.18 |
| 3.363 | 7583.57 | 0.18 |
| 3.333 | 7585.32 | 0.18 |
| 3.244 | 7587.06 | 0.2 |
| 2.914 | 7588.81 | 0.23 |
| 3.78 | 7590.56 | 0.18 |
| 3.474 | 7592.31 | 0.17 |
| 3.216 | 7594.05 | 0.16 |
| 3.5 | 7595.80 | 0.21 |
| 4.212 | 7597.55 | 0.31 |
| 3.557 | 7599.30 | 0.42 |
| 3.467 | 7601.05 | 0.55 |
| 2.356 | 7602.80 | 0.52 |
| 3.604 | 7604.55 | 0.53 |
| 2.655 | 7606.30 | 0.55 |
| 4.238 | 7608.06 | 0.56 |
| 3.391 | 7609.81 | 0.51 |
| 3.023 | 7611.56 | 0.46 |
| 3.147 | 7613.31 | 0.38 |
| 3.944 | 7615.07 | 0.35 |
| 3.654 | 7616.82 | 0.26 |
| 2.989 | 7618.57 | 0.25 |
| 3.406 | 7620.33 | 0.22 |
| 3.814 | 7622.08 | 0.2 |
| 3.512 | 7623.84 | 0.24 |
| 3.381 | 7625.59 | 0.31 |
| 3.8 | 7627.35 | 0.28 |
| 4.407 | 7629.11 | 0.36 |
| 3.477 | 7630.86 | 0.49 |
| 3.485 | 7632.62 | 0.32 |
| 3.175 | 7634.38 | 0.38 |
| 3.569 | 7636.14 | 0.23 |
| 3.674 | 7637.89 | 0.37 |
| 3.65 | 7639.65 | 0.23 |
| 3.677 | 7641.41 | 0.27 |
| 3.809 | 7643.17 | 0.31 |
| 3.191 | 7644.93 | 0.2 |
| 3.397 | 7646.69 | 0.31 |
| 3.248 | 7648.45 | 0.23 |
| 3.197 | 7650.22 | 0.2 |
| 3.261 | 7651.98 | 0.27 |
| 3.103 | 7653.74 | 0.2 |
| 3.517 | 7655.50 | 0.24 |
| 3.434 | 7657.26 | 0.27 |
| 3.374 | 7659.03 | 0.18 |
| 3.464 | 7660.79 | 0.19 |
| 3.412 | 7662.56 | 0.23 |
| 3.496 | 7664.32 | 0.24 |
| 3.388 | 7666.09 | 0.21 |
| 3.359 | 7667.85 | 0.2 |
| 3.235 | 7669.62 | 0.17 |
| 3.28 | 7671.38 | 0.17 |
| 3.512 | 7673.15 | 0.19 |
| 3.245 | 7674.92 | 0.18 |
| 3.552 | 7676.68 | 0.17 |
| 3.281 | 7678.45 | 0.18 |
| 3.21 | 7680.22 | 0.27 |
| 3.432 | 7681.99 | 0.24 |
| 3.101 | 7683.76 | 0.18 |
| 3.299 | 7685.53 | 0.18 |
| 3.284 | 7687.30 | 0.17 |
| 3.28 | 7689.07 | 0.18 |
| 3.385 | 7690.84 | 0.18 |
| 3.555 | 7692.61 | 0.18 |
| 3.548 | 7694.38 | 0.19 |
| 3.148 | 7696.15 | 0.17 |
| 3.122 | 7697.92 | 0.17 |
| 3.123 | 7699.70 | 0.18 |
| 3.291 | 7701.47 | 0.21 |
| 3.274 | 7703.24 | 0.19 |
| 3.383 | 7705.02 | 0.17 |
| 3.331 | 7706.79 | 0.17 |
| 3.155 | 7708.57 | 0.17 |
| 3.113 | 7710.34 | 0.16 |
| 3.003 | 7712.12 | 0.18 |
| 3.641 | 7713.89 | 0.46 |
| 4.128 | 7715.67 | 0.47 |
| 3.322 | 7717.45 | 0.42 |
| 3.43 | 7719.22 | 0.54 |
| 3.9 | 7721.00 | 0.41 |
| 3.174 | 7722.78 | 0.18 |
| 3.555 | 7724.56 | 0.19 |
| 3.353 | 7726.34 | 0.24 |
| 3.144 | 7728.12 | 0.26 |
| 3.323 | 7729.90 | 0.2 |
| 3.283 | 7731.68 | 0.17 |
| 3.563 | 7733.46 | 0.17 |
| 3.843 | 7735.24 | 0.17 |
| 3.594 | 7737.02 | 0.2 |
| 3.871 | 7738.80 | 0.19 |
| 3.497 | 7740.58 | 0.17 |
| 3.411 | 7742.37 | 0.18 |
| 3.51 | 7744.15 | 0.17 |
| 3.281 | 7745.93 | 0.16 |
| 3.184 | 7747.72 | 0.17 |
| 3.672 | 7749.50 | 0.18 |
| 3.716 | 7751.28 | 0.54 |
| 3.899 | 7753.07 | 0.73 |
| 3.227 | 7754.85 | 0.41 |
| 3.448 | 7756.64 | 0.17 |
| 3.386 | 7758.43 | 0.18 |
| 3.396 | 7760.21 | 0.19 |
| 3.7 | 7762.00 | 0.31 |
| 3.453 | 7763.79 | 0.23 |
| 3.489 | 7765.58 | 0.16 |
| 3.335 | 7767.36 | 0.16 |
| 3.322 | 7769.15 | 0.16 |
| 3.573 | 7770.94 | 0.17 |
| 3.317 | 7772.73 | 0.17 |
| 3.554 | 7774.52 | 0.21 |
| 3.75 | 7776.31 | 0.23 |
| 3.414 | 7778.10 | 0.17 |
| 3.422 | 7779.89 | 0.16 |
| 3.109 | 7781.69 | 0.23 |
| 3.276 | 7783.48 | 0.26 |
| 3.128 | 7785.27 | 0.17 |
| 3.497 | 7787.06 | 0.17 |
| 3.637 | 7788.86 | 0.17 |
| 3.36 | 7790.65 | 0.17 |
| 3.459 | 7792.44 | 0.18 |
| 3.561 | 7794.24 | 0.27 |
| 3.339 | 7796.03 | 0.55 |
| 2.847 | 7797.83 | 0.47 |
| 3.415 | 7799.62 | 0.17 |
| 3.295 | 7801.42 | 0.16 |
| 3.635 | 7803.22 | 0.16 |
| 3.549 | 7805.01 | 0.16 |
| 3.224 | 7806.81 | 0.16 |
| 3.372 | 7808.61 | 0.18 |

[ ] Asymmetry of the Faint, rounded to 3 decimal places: -0.063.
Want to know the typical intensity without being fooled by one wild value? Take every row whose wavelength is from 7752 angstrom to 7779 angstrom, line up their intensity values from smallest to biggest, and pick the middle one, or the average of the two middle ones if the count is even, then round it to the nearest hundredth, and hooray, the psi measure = 3.45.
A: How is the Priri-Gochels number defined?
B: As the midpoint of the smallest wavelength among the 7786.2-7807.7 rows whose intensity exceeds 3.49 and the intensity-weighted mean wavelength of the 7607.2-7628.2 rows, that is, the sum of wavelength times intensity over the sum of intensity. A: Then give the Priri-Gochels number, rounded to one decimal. 7702.4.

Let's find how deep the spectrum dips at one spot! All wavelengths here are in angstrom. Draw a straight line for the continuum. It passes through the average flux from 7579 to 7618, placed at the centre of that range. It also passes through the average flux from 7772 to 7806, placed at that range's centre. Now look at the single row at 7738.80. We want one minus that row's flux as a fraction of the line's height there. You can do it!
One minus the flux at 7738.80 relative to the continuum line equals -0.14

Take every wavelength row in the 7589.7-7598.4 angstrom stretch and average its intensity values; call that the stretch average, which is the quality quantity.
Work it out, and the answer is 3.64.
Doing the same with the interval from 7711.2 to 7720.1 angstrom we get 3.50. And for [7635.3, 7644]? 3.68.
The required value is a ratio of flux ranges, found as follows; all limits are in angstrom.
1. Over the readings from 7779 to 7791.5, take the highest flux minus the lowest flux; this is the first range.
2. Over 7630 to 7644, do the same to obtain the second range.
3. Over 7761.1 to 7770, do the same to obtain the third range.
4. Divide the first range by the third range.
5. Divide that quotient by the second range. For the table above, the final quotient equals 2.2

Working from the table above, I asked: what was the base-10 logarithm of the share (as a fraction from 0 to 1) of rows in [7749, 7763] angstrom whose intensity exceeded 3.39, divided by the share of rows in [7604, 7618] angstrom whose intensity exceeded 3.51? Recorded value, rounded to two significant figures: 0.18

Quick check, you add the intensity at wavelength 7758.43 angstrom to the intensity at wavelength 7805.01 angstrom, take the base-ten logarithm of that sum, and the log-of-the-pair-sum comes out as 0.841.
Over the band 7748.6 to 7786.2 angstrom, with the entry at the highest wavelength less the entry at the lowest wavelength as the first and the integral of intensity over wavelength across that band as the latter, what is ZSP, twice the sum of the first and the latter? 259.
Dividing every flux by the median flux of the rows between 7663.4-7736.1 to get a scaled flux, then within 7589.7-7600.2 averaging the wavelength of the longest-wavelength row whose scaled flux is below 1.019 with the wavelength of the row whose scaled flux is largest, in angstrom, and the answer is 7595.8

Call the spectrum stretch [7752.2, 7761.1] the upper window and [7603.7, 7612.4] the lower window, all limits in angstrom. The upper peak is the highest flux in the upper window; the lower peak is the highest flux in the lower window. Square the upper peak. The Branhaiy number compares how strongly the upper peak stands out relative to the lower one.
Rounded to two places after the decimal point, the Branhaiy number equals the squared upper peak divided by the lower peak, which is 3.59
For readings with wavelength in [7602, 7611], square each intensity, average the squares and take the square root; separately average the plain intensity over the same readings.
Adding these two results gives 6.57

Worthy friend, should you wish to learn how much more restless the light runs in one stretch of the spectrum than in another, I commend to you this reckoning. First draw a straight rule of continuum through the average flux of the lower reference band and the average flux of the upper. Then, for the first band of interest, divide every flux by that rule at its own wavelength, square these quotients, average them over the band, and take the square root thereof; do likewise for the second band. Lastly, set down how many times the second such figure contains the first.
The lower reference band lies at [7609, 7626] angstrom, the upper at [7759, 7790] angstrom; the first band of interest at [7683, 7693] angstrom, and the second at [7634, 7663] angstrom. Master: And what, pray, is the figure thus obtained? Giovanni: 1.03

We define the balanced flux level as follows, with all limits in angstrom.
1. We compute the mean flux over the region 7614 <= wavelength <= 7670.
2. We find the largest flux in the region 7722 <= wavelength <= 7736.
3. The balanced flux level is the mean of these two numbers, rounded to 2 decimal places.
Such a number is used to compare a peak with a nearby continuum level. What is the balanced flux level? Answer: 3.66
